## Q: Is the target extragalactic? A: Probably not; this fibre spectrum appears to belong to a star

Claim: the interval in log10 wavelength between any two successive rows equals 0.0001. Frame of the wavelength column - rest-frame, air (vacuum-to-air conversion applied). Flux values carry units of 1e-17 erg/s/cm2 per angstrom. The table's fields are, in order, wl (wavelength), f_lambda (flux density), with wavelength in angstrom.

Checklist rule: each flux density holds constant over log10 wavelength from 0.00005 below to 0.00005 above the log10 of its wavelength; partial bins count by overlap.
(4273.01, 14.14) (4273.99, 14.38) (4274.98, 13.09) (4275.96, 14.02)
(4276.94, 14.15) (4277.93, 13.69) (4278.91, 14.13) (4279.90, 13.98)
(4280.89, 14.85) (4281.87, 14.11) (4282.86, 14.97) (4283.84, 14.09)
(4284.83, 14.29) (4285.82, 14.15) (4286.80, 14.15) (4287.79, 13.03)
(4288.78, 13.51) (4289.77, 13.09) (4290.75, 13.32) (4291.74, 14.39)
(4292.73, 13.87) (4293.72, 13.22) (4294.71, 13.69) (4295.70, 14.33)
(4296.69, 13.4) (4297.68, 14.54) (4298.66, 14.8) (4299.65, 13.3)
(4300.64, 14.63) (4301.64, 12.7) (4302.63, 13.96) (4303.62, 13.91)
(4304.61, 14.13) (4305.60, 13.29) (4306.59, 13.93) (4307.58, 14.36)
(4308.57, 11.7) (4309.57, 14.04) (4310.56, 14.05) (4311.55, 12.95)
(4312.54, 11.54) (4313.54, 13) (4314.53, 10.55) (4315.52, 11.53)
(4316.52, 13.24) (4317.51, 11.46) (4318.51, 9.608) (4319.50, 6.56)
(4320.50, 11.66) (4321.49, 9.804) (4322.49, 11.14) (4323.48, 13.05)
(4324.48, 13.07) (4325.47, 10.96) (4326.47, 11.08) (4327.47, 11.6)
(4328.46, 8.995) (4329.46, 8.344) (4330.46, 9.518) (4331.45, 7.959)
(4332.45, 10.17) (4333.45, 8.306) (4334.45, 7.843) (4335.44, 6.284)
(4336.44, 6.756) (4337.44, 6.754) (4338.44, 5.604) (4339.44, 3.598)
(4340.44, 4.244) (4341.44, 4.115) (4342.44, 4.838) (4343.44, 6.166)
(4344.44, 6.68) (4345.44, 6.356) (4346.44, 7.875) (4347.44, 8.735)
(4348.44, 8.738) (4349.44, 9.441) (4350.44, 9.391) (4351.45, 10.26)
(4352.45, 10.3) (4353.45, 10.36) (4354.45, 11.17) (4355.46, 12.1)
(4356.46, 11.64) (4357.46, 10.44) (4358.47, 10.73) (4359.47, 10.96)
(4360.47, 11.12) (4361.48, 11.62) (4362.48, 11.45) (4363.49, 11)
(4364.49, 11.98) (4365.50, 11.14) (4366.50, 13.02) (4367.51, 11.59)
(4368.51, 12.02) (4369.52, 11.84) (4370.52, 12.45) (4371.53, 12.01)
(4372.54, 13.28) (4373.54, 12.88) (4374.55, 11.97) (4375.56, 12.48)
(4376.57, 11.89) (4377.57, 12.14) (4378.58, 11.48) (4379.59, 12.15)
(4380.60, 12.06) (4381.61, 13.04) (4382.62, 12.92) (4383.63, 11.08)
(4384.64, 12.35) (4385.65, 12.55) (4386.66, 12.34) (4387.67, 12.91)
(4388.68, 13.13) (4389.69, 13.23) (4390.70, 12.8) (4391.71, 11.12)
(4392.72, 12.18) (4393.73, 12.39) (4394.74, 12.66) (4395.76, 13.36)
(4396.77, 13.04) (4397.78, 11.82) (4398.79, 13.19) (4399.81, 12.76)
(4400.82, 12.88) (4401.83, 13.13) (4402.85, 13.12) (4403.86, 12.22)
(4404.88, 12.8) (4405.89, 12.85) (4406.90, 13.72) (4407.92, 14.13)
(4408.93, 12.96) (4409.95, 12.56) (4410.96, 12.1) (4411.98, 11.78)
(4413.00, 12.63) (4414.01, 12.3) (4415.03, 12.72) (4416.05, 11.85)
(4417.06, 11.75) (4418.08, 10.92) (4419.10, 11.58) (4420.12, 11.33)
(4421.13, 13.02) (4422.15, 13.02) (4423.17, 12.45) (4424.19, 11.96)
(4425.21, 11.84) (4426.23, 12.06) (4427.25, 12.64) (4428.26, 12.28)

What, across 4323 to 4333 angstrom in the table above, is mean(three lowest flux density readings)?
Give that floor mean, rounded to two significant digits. 8.4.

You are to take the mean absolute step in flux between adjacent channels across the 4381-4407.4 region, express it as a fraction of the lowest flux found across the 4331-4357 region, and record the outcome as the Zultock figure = 0.17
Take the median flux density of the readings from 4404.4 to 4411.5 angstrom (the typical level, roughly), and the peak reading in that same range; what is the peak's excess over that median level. 1.3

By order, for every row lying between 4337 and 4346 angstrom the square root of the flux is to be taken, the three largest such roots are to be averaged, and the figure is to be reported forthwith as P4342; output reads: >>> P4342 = 2.57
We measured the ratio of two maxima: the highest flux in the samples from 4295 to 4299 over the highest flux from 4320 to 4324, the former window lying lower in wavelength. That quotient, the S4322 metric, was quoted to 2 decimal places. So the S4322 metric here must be 1.13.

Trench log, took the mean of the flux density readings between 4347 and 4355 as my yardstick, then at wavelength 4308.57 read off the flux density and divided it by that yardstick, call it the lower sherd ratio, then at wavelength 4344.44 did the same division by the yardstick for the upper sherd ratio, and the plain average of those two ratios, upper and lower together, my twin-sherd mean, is 0.94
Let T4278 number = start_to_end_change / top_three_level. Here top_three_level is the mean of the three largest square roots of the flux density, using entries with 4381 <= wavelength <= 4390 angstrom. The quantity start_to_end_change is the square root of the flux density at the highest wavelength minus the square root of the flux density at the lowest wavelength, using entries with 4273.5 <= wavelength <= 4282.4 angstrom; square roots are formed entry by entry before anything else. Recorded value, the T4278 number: -0.010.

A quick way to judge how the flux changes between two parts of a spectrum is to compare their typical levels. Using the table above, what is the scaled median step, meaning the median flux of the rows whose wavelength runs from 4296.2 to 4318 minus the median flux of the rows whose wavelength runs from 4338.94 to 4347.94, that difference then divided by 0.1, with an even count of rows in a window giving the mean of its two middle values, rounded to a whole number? 72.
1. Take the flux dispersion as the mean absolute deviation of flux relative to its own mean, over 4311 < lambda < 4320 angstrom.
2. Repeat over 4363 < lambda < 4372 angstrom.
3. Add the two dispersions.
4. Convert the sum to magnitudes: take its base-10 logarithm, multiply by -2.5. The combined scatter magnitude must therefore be -0.7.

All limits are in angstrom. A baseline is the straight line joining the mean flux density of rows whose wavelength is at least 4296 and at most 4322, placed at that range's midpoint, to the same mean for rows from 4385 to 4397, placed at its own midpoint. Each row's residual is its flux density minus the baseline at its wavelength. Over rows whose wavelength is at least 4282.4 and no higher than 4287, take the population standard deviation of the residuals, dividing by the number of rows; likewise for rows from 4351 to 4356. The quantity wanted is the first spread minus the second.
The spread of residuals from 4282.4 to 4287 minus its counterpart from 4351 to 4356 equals -0.4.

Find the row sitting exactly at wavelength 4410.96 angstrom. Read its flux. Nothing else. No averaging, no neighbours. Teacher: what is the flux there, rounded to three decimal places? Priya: 12.100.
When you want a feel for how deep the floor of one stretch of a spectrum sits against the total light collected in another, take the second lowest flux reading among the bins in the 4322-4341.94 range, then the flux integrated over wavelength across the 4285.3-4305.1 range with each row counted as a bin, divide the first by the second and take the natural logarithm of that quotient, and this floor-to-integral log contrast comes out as -4.2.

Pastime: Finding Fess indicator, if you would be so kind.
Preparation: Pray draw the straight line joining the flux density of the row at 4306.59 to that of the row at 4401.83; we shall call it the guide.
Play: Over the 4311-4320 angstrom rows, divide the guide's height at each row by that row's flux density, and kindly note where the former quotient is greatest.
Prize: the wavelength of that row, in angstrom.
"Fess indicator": 4319.50 angstrom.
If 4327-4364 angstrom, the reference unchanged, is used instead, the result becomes 4339.44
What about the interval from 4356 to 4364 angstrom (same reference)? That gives 4357.46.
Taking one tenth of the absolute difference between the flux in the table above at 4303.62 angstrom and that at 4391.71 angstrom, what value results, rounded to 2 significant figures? 0.28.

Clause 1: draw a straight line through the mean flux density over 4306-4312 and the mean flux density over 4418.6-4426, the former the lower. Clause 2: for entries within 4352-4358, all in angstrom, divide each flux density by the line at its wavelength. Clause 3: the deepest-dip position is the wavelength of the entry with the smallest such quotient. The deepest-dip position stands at 4352.45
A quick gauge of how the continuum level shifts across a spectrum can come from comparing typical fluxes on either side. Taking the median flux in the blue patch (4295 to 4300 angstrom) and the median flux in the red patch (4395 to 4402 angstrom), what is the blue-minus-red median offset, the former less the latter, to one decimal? 1.3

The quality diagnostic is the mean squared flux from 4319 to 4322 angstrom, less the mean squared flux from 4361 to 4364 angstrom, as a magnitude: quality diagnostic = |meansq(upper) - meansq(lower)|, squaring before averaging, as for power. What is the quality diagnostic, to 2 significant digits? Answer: 37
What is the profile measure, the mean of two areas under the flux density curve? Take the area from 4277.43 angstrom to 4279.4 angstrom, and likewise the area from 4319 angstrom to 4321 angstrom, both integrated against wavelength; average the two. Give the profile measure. 22.8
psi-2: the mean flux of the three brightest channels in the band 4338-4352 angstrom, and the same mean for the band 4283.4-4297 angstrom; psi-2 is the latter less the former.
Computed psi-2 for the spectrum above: 5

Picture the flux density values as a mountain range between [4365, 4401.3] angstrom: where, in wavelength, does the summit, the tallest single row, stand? 4395.76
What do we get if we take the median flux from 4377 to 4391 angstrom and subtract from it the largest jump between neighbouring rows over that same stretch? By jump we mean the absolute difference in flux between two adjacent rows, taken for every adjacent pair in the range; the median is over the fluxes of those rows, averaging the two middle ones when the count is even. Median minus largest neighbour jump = 10.6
